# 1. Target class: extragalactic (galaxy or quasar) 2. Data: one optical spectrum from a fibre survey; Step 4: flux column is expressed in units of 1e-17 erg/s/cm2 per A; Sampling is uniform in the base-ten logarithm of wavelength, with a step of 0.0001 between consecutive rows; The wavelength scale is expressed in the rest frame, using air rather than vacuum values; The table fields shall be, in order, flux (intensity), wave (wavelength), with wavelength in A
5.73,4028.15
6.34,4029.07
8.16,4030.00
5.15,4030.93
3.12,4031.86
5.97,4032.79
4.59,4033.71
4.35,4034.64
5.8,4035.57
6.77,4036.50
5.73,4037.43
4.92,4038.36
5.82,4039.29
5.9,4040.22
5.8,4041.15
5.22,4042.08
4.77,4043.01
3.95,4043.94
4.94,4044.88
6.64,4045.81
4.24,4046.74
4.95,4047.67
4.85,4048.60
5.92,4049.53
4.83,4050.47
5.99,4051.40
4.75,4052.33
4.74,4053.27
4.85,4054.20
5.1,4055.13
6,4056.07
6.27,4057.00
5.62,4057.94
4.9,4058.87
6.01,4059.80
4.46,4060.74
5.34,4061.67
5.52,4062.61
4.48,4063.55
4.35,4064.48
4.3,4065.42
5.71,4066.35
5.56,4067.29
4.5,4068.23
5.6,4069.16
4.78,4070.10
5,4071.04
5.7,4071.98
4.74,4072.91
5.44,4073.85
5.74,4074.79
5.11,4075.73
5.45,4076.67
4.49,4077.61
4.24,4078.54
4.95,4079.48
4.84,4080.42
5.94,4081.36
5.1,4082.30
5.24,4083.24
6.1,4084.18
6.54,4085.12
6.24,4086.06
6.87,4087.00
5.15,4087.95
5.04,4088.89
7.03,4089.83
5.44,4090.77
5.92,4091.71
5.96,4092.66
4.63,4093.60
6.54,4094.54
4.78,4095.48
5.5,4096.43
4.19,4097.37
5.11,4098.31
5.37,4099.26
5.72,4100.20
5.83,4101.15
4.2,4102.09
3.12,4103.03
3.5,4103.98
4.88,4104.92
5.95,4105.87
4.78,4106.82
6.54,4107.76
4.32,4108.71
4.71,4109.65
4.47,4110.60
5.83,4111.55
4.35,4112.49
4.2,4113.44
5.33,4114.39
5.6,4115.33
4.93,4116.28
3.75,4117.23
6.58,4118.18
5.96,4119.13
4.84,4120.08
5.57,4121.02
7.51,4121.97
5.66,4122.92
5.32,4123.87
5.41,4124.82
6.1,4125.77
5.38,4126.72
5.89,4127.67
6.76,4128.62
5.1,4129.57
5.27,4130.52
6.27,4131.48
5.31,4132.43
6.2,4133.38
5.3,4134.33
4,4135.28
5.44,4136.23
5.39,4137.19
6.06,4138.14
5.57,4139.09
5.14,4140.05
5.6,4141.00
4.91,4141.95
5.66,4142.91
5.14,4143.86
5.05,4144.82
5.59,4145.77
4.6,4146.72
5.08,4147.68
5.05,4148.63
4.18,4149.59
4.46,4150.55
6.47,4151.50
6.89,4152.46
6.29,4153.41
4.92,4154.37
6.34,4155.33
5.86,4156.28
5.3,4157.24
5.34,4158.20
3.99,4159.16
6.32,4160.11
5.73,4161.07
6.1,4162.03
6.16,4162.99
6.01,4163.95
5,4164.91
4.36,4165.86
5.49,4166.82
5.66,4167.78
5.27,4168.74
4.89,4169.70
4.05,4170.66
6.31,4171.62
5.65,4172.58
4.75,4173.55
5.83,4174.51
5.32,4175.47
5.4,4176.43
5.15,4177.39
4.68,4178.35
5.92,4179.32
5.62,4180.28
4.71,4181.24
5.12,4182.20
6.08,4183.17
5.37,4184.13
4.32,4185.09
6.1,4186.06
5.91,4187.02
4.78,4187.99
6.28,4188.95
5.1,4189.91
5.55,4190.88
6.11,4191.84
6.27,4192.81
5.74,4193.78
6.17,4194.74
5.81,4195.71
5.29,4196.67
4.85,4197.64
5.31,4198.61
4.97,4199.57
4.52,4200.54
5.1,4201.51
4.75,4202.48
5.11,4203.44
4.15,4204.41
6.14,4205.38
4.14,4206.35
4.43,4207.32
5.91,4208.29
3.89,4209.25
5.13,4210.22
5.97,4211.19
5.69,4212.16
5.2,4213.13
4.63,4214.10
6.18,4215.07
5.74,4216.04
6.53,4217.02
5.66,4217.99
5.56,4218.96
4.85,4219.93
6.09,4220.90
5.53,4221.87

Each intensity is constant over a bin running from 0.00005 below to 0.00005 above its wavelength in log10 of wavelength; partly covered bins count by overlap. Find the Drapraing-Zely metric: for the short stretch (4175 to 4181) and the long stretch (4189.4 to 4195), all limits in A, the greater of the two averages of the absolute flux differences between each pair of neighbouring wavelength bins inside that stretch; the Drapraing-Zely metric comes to 0.47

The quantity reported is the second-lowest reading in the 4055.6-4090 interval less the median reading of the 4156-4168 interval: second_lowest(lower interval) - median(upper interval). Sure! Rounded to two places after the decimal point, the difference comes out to -1.36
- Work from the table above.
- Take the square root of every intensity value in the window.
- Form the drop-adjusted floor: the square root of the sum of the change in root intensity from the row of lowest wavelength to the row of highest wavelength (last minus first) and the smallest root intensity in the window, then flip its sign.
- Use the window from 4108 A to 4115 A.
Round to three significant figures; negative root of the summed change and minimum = -1.51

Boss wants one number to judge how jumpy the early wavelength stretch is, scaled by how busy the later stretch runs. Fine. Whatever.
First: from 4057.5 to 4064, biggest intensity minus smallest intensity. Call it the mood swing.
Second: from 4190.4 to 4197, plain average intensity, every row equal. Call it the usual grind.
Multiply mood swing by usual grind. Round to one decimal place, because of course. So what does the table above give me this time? 9.1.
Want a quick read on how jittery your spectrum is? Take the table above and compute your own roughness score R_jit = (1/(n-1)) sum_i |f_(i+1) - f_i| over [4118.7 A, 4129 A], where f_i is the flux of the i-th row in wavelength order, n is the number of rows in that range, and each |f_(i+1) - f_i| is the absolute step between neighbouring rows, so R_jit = 0.89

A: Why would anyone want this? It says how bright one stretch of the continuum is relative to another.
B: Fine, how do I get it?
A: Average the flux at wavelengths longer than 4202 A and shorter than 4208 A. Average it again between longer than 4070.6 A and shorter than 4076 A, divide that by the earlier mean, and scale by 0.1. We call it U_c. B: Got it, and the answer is 0.110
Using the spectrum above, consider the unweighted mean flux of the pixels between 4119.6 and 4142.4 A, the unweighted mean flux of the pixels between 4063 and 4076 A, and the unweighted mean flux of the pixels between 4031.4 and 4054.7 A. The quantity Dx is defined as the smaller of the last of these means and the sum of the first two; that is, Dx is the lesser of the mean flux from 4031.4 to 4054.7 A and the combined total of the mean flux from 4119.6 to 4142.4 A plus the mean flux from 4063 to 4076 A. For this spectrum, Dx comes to 5.18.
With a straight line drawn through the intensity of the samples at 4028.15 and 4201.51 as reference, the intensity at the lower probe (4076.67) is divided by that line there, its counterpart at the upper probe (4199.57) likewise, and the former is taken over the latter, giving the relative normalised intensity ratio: 1.01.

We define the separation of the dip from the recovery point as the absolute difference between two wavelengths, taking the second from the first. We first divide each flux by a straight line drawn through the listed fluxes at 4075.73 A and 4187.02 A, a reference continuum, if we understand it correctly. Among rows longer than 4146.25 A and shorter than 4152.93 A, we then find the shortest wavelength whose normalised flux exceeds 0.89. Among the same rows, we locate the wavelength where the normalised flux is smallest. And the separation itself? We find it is 1.9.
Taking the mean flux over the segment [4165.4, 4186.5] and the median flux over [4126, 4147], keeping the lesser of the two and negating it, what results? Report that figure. -5.27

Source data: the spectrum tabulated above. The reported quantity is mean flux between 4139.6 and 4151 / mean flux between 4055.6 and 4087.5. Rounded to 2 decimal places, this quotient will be 0.95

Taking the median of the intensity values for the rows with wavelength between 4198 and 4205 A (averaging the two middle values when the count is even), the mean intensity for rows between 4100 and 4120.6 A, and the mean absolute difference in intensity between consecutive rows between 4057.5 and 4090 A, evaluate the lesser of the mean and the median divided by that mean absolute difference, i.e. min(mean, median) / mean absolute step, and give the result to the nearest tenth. 7.0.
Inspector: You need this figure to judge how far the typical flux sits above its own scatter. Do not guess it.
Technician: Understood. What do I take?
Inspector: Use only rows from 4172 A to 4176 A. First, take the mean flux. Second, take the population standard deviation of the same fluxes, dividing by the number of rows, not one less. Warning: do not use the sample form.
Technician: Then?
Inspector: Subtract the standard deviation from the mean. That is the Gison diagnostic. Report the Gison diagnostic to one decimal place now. 5.0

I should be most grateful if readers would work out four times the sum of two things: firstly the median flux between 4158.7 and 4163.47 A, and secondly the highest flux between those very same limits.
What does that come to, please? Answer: 49.7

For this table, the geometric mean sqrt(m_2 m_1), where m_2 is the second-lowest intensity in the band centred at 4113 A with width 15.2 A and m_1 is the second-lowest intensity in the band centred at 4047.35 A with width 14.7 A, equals 4.22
